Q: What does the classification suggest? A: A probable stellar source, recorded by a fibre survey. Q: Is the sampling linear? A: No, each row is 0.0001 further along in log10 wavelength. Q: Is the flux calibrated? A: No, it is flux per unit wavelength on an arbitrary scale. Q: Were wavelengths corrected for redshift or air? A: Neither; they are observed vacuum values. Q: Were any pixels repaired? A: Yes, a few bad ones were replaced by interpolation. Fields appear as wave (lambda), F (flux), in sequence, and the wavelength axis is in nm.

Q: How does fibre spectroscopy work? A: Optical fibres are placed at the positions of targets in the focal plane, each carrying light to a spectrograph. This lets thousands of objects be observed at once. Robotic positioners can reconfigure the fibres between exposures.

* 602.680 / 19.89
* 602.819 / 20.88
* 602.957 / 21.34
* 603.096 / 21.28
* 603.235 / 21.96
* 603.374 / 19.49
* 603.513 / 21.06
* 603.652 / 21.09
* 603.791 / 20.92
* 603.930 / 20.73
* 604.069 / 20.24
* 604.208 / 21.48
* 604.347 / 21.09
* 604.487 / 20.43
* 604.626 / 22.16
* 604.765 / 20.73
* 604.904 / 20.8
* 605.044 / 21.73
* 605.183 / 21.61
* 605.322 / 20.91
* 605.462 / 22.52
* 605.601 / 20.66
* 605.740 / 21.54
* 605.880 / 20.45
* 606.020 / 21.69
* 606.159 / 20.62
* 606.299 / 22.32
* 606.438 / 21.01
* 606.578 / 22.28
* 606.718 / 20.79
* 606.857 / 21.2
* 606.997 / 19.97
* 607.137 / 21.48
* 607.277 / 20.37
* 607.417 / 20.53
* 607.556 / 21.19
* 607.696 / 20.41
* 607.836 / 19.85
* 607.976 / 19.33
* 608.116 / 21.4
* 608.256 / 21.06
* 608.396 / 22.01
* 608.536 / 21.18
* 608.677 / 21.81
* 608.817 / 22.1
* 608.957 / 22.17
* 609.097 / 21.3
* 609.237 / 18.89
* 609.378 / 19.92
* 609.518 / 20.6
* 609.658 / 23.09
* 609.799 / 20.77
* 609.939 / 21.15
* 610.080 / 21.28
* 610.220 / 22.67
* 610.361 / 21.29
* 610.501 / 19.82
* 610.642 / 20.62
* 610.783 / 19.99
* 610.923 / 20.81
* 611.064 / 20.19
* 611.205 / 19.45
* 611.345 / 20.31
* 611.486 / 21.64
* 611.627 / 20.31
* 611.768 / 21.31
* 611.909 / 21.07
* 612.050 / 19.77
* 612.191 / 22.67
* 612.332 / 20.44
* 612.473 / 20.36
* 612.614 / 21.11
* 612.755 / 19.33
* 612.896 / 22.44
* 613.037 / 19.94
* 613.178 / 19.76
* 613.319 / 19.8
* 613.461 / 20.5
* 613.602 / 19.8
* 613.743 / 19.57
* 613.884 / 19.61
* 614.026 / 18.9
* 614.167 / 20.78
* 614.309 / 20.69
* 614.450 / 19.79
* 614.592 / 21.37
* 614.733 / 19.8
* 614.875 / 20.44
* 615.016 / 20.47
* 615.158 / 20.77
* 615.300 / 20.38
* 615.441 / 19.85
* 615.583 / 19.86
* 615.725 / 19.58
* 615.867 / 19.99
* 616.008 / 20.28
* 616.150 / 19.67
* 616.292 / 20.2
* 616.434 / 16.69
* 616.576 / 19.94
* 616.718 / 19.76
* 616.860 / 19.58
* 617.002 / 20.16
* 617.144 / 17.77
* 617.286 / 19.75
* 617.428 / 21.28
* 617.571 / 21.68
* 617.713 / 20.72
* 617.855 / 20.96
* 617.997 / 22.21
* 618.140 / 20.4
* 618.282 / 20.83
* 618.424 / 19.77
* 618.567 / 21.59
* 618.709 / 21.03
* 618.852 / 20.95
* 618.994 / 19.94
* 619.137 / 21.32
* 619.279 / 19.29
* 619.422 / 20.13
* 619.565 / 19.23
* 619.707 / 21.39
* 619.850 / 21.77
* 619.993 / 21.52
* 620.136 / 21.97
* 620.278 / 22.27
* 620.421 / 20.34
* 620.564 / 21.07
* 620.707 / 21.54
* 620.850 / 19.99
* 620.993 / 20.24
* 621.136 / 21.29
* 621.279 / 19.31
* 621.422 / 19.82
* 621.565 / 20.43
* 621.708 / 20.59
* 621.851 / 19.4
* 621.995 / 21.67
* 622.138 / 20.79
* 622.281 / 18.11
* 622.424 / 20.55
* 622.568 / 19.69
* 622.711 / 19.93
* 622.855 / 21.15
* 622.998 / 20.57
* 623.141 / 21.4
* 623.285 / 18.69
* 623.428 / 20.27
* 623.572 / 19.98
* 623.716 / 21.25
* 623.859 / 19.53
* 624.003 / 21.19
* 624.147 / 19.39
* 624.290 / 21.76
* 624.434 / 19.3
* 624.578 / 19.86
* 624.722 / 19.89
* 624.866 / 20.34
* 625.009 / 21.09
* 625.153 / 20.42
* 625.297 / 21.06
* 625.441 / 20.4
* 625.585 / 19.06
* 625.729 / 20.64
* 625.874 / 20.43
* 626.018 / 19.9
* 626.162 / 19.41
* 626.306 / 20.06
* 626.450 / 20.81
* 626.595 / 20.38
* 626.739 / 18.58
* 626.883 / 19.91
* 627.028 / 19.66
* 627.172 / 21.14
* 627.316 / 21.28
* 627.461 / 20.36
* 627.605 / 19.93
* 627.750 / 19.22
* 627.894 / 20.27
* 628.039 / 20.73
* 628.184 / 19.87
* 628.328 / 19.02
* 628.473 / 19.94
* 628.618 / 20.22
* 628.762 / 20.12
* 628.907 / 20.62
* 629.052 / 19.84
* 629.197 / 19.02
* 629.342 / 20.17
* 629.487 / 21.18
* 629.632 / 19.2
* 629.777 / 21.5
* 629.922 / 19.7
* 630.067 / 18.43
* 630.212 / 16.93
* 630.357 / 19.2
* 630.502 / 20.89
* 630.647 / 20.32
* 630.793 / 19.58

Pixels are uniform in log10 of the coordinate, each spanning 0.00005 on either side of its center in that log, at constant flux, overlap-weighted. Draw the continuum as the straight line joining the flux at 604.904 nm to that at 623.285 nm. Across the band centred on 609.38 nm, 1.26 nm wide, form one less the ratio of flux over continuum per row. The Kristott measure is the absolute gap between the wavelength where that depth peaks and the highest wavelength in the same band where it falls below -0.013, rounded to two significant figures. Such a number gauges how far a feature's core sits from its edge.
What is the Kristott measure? 0.70 nm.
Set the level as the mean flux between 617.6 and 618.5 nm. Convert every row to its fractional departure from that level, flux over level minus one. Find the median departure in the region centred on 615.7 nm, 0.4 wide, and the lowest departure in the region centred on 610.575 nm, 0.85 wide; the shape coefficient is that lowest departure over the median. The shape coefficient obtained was 1.0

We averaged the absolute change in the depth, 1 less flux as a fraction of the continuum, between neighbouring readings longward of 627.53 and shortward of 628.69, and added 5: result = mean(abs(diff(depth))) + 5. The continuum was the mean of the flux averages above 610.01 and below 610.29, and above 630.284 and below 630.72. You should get 5.03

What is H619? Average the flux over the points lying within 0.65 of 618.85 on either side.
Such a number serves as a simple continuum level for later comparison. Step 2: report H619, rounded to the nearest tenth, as 20.5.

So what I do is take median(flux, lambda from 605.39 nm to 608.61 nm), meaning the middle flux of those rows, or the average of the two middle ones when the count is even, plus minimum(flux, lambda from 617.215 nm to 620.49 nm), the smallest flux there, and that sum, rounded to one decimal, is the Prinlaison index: 40.3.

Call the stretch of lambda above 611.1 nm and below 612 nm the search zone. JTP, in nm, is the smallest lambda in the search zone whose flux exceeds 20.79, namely 611.486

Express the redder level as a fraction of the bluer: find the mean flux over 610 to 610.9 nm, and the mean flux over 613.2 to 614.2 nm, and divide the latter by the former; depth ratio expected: 0.95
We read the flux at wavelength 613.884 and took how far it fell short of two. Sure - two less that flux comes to -17.6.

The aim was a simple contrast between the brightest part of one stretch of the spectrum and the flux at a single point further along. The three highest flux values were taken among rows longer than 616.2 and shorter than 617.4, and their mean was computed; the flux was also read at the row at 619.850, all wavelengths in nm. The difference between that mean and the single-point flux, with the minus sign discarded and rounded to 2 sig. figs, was 1.7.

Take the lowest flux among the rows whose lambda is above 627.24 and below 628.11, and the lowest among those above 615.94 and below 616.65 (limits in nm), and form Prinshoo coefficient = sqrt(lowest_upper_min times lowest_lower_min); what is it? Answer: 17.9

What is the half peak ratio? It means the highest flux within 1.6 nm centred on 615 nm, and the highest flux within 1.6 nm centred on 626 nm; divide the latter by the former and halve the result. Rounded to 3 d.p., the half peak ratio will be 0.493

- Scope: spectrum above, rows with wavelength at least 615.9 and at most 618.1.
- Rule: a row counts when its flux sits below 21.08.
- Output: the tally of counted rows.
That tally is 12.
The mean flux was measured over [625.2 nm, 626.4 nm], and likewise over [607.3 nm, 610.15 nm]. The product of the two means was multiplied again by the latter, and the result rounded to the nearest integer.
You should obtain 8875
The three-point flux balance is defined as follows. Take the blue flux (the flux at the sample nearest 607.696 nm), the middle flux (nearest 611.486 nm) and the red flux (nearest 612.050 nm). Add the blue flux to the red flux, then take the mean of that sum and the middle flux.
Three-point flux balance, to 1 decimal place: 30.9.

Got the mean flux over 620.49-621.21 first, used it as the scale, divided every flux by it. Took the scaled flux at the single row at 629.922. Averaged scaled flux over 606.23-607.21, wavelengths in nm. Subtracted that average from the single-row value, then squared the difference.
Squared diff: 0.0058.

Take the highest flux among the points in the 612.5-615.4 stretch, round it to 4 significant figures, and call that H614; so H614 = 22.44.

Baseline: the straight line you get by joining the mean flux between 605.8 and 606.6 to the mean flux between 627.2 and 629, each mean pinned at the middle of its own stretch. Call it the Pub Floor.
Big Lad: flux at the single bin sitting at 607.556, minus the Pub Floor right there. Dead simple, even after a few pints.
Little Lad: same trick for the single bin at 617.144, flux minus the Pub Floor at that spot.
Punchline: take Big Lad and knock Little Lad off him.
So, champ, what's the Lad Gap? 2.9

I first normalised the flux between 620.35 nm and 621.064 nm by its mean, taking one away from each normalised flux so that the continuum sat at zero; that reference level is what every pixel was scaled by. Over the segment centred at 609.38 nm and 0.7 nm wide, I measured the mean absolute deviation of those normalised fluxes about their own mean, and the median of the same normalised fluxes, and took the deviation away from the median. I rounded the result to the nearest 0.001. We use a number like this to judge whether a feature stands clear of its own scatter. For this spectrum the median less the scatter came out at -0.057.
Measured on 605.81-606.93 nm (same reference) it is -0.006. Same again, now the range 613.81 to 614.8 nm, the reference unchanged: -0.074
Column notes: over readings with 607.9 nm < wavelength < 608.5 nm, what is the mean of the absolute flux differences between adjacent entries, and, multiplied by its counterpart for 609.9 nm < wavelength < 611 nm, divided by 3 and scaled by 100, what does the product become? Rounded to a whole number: 35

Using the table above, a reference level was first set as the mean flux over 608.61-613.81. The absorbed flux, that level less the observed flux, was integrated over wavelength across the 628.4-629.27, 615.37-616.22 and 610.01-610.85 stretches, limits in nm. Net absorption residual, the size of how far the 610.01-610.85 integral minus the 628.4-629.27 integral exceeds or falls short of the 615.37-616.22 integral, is 1.6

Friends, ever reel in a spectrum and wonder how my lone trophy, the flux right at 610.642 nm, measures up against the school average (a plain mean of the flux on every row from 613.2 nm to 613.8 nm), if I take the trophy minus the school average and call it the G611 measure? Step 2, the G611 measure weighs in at 0.7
